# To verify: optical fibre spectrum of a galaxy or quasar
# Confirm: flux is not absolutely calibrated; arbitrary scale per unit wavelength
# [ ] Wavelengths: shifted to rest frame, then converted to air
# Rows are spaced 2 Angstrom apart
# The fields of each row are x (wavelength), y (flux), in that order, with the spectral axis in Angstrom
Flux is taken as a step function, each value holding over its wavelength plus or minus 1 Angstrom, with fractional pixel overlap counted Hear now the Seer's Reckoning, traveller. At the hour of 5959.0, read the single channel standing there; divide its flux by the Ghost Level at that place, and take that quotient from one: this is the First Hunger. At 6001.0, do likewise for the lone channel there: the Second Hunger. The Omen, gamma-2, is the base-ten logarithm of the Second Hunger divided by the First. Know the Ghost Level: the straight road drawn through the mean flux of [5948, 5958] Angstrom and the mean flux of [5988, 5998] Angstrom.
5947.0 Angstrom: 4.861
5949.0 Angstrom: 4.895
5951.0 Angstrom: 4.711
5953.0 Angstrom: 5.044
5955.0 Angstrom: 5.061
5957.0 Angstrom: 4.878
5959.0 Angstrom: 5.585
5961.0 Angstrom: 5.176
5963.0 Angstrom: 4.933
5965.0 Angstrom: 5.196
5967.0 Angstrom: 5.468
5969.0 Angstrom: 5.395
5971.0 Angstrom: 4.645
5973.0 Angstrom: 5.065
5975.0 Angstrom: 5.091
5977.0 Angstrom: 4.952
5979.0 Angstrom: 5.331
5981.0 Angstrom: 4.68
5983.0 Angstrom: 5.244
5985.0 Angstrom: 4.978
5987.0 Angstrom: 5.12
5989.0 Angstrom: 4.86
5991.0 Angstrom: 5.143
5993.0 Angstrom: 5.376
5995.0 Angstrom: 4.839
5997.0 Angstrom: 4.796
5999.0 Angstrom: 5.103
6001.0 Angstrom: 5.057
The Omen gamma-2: -1.3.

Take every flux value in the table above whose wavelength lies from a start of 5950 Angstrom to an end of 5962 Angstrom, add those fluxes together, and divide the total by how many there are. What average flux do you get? 5.08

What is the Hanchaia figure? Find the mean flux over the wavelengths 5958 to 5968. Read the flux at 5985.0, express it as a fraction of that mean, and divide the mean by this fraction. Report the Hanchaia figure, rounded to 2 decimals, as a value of 5.58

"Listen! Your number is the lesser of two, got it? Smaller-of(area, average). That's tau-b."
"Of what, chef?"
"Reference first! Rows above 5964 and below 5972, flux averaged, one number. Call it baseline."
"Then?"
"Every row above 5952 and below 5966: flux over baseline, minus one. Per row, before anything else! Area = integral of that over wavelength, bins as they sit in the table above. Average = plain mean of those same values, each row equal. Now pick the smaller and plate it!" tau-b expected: -0.14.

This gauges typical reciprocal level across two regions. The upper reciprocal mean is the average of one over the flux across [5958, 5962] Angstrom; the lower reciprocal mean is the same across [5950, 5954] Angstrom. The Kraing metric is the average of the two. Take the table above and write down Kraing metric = 0.196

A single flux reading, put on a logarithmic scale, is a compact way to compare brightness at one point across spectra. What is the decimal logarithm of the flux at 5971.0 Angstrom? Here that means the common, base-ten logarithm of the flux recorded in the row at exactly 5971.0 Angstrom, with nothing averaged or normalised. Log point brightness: 0.667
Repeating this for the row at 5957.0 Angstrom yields 0.688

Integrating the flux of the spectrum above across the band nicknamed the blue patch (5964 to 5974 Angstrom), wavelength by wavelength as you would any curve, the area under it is 52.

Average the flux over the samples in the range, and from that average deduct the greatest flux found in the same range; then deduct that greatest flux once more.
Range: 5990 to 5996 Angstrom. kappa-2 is -5.6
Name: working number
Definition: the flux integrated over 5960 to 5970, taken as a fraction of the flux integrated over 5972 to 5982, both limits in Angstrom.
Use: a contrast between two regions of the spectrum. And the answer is 1.04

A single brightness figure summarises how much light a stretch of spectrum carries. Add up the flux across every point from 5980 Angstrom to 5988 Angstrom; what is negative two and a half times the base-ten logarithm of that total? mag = -3.25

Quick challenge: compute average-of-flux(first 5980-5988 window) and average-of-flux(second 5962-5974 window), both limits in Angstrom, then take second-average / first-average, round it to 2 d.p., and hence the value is 1.02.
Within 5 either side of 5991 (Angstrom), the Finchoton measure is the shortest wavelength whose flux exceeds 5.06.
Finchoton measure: 5987.0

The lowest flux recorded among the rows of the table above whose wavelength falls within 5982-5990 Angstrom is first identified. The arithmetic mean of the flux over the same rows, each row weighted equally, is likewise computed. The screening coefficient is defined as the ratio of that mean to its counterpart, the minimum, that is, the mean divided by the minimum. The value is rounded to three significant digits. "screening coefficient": 1.04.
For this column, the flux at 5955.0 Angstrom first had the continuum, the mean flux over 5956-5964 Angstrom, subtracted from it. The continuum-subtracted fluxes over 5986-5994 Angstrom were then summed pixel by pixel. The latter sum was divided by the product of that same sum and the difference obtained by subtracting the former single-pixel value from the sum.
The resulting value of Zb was 111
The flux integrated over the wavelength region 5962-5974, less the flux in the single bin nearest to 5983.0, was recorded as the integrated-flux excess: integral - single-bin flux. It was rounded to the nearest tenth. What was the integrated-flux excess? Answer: 56.2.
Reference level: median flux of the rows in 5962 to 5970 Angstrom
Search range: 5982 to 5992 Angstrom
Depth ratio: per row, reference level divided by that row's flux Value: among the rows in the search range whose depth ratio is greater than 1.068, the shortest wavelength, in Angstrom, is 5989.0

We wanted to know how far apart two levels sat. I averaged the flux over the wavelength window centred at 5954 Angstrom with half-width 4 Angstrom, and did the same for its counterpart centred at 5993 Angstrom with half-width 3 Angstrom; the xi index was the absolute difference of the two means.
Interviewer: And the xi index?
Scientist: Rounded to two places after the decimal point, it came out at 0.20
